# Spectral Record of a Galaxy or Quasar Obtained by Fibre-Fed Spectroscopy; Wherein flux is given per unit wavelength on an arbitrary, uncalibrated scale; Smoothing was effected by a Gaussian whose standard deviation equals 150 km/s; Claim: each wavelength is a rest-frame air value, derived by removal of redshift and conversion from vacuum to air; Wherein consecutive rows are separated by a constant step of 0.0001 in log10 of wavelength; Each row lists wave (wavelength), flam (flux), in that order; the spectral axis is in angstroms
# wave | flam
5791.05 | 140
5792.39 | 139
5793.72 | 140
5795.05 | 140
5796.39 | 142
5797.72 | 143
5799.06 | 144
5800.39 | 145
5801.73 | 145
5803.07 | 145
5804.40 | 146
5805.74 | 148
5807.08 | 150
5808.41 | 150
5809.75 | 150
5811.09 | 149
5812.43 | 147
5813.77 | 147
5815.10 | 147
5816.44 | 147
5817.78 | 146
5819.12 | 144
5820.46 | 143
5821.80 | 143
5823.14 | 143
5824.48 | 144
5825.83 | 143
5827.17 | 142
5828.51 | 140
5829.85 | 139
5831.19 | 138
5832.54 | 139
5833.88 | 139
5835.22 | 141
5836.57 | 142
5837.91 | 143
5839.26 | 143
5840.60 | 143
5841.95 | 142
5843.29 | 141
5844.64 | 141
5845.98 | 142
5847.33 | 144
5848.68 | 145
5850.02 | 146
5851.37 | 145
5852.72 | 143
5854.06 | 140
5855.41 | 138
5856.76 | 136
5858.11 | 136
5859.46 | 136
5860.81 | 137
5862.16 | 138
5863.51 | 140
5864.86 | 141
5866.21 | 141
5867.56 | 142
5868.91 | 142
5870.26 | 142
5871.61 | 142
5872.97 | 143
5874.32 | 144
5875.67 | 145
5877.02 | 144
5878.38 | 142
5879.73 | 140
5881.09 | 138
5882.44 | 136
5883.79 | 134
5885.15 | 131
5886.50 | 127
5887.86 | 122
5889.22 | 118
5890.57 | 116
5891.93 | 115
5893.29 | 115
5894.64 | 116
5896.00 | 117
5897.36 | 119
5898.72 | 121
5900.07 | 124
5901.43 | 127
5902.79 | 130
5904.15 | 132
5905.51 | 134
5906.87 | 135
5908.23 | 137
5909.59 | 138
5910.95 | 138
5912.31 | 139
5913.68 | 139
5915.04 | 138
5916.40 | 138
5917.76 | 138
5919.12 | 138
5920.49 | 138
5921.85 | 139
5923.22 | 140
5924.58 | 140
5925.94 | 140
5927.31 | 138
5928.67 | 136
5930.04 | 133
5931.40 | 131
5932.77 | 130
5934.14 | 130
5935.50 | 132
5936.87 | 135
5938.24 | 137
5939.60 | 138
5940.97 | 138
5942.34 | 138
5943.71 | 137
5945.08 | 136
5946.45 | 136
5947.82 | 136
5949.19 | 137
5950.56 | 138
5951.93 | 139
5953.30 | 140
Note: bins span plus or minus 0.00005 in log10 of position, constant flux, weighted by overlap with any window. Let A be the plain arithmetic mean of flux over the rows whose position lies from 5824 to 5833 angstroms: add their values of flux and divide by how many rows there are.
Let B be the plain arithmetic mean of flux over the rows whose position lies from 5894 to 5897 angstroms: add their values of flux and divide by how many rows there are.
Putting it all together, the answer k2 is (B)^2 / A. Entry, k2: 96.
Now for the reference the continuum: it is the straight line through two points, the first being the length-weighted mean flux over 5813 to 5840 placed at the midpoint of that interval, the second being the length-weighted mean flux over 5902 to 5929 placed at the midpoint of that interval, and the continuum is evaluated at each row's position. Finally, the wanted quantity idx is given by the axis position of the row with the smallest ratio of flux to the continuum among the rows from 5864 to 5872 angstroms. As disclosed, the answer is 5864.86 angstroms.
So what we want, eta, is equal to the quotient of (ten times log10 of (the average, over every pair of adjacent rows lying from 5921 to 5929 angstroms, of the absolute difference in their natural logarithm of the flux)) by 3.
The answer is -7.14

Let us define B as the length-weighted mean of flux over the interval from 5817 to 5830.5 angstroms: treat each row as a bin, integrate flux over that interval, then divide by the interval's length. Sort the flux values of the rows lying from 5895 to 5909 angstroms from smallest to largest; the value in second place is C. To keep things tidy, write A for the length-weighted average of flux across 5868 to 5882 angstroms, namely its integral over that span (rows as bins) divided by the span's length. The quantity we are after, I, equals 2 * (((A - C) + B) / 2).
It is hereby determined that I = 166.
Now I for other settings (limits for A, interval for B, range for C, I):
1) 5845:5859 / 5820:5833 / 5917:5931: 147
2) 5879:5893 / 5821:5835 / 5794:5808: 126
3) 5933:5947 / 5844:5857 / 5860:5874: 140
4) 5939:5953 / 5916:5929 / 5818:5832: 137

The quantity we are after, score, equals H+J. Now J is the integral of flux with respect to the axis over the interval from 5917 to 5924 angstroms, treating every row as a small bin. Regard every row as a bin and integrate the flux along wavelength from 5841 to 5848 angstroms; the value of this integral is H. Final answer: 1964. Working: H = 994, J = 970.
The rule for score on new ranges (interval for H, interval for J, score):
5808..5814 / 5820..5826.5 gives 1821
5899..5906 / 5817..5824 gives 1909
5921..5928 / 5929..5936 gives 1896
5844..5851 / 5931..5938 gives 1929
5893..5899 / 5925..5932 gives 1657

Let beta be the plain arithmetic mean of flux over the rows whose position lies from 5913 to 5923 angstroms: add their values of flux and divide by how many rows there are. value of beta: 138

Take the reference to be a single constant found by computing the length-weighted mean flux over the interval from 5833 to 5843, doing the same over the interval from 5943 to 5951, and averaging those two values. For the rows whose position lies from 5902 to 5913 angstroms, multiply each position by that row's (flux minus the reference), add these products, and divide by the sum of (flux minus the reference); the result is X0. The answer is 5905.2 angstroms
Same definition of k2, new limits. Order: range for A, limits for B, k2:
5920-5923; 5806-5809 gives 162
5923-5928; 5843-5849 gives 146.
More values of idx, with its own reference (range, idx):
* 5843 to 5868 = 5856.76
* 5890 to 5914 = 5891.93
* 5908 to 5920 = 5908.23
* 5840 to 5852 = 5843.29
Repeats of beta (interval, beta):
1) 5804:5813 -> 149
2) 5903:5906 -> 133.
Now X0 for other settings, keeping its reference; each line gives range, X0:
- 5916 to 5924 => 5917.6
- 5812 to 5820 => 5815.5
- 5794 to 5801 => 5798.6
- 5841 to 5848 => 5845.1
